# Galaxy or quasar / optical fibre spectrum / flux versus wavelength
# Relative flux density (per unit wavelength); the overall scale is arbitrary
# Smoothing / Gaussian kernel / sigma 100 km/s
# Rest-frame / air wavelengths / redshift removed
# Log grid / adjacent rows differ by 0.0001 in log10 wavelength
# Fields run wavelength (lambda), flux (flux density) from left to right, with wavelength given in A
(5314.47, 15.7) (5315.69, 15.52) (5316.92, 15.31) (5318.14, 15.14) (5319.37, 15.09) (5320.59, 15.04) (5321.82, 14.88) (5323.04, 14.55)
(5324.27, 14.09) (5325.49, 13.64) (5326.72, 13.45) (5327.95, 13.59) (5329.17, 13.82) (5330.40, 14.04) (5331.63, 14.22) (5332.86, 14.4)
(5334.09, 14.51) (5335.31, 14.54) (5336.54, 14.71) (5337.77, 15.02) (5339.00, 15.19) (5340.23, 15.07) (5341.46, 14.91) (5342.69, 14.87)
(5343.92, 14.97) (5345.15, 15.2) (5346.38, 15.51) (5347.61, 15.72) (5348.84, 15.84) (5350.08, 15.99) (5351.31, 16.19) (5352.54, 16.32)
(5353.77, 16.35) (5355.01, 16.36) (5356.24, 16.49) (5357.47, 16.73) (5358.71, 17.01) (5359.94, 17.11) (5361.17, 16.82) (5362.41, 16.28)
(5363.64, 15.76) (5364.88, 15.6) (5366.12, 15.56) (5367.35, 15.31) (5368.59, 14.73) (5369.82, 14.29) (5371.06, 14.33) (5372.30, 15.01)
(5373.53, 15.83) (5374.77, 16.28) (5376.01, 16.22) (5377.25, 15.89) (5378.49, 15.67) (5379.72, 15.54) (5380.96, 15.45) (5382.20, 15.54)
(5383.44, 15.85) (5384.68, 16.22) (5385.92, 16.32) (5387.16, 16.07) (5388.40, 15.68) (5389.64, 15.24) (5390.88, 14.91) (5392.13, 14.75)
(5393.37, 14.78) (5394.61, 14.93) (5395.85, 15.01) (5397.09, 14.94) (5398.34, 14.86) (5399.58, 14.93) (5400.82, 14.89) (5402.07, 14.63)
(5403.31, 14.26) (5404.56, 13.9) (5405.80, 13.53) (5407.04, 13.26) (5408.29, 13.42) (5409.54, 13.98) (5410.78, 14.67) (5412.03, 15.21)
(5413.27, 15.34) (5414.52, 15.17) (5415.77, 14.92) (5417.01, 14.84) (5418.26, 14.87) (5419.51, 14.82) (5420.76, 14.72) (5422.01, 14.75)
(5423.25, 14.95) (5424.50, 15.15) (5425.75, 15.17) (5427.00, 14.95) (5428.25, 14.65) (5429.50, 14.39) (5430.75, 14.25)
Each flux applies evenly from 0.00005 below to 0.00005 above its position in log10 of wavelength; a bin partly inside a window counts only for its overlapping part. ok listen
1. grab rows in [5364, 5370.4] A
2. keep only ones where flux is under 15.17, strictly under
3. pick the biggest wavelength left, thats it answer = 5369.82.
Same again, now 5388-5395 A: 5394.61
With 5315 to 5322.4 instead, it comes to 5321.82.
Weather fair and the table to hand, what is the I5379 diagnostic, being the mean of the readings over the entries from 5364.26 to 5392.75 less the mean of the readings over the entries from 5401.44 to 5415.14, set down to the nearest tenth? 1.2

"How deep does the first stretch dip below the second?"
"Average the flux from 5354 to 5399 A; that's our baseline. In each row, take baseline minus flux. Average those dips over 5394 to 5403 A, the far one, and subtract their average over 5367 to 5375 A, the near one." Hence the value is 0.2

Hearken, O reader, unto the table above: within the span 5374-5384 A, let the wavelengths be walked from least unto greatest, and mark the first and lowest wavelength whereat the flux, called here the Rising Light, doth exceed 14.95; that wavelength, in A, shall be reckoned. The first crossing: 5374.77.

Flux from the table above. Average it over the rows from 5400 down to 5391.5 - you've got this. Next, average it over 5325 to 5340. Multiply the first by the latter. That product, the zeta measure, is 212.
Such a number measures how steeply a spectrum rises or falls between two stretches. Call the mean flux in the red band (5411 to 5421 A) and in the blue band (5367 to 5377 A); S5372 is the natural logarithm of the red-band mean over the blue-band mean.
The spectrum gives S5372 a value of -0.02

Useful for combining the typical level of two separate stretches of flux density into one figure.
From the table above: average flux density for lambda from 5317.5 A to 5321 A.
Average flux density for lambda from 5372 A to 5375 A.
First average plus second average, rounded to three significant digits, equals 30.8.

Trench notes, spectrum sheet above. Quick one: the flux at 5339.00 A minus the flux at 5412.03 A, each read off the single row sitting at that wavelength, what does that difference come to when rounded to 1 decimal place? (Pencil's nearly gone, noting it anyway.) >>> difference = 0.0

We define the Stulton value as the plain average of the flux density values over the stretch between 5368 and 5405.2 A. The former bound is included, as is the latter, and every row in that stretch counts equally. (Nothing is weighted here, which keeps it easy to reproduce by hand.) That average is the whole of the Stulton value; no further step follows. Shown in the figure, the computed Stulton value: 15.2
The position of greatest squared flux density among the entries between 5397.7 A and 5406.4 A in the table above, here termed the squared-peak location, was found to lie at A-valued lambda 5399.58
